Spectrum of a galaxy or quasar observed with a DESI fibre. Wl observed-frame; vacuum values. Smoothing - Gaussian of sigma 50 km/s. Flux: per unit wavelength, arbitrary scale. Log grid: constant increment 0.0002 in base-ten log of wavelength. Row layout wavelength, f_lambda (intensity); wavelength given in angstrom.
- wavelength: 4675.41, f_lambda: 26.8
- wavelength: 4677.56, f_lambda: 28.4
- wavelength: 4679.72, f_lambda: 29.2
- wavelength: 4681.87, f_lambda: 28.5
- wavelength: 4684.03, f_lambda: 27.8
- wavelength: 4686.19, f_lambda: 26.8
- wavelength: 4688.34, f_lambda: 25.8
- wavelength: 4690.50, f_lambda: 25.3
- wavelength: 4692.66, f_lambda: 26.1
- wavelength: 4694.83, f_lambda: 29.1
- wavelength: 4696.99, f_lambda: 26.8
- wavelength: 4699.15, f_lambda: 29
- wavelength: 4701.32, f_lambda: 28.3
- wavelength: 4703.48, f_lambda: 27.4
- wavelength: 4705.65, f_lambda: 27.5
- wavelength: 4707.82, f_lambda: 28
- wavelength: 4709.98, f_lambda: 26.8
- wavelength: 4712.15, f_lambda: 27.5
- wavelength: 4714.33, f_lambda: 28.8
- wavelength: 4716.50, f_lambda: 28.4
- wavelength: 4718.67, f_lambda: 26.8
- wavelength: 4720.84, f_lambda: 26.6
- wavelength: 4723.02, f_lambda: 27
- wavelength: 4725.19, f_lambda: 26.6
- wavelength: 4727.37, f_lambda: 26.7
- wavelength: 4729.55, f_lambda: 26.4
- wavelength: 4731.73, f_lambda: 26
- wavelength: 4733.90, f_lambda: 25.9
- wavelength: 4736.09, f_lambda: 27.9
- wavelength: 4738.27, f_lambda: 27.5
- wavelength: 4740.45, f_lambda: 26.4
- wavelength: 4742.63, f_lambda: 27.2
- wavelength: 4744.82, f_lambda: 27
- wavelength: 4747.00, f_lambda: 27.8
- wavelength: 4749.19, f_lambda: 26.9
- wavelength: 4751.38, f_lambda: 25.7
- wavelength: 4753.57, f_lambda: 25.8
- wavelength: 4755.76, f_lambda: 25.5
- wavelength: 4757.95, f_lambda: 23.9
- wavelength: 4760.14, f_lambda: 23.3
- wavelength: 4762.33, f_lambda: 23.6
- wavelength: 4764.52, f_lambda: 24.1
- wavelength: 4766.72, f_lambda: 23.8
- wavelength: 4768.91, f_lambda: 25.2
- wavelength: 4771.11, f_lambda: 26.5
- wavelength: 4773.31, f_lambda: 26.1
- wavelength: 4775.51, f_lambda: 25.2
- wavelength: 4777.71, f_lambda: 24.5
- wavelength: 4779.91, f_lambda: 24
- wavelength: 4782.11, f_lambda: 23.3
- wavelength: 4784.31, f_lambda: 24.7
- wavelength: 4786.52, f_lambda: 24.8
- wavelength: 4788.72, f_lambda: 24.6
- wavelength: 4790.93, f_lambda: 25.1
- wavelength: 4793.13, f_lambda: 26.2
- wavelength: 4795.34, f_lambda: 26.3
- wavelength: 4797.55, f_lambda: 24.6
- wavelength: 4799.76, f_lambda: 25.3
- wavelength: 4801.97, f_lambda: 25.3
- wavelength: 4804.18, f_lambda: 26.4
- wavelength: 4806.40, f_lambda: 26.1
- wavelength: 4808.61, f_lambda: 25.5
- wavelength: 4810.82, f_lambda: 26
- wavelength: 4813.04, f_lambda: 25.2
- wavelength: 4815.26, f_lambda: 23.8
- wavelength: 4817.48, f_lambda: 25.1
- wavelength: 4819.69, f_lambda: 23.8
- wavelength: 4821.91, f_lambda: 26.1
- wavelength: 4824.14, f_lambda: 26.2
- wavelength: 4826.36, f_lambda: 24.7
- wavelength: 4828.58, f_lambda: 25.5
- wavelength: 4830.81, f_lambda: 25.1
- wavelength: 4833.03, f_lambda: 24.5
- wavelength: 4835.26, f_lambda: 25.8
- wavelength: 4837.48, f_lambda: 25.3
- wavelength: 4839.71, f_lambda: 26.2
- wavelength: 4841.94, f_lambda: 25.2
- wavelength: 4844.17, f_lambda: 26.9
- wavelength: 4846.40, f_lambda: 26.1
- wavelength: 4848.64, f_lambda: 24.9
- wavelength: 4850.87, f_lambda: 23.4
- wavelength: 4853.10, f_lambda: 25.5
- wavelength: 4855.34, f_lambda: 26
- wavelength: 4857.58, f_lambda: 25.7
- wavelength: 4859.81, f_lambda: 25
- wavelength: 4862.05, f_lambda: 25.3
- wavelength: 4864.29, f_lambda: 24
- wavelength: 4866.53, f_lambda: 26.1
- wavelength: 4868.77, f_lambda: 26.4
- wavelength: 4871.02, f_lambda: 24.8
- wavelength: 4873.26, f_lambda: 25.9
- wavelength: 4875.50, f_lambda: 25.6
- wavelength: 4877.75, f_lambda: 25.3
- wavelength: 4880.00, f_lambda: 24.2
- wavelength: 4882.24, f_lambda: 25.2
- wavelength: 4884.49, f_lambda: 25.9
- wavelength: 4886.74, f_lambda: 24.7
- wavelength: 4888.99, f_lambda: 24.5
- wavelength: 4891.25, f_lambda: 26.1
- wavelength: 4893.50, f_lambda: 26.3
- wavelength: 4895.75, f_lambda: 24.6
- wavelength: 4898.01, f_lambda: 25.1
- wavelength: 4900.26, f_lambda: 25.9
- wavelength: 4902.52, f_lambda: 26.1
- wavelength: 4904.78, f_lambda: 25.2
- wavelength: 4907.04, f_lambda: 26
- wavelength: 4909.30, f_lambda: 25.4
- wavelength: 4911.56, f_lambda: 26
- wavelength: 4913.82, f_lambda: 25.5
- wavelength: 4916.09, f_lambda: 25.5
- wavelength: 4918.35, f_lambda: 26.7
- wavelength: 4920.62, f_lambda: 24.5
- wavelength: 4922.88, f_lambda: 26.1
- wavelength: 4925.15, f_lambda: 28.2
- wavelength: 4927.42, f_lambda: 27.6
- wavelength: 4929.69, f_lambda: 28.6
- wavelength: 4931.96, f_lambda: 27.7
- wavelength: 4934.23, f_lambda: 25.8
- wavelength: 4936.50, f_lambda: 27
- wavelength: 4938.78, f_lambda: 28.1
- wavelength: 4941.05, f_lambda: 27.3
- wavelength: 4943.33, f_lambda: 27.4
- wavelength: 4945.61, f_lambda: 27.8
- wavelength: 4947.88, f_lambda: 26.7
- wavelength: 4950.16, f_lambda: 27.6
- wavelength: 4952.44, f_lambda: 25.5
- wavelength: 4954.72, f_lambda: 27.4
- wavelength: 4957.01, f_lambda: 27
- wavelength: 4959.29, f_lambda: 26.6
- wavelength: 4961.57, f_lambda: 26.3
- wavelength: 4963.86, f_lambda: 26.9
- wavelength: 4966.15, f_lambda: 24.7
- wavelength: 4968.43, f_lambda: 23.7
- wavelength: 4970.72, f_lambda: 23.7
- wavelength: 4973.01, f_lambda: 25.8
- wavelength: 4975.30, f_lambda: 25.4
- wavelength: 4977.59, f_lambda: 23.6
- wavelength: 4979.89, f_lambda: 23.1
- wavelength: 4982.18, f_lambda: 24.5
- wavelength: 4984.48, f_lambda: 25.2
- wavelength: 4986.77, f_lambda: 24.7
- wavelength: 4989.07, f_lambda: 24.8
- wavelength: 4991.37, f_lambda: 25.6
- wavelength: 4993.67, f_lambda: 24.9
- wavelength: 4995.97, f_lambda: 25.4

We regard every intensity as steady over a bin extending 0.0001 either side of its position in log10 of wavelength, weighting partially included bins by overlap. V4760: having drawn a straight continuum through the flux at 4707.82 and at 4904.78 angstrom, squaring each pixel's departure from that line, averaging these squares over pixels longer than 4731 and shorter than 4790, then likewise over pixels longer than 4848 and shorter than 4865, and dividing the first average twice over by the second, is 2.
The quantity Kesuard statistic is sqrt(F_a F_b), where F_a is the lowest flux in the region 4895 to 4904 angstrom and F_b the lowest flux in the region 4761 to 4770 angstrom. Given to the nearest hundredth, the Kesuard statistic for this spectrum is 24.09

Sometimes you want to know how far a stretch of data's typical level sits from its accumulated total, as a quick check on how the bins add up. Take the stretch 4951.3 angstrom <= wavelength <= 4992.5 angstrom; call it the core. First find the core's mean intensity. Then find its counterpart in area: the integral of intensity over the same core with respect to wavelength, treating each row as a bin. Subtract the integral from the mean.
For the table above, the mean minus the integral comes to -1015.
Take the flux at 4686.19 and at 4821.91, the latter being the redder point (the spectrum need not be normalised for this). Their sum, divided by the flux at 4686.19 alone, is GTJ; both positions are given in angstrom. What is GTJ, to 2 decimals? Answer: 1.97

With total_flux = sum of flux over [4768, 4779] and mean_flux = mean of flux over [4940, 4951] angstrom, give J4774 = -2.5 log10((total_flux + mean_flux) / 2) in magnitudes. -4.72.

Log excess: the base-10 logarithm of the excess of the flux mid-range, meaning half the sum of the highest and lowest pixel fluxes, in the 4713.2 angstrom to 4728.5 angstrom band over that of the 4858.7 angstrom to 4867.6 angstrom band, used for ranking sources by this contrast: 0.42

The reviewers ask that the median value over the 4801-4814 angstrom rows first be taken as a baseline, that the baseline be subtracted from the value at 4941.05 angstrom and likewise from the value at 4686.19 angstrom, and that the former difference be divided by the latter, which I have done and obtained 1.5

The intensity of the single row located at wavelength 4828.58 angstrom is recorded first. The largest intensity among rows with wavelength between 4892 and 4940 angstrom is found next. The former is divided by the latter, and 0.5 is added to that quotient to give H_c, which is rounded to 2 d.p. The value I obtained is 1.39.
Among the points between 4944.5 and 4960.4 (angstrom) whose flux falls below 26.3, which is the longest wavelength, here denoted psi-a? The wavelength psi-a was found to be 4952.44 angstrom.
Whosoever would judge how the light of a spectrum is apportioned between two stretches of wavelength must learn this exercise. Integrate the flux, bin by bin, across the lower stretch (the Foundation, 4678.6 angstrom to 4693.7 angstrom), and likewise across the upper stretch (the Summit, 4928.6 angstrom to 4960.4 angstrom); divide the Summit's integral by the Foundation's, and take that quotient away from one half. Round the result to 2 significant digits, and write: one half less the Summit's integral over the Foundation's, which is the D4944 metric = -1.6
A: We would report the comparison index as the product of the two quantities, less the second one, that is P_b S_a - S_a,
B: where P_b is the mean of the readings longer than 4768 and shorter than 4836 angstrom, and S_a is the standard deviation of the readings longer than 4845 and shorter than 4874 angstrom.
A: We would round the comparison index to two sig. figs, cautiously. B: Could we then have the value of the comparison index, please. 21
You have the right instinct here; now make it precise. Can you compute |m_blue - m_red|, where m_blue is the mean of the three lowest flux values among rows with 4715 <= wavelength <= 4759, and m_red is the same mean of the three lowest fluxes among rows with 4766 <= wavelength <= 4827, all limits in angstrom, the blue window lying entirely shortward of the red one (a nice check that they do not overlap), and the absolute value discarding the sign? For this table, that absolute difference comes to 1.4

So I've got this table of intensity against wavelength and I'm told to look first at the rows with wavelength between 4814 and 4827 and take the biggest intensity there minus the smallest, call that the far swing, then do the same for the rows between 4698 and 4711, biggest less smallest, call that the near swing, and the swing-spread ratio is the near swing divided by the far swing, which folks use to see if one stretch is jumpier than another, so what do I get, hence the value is 0.92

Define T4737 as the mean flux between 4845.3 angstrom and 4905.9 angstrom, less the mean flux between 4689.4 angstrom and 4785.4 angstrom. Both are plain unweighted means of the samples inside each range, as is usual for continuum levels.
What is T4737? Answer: -1.0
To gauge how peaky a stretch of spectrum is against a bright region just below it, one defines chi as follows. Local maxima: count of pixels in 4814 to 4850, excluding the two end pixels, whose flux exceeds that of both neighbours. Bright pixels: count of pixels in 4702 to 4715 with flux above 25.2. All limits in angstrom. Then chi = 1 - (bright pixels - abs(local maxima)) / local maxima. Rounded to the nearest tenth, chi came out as 1.0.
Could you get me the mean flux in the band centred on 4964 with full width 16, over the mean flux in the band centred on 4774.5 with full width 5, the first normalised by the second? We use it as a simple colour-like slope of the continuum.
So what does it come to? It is 1.00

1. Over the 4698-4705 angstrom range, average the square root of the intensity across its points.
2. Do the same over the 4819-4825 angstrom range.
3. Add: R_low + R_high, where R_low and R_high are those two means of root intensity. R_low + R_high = 10.3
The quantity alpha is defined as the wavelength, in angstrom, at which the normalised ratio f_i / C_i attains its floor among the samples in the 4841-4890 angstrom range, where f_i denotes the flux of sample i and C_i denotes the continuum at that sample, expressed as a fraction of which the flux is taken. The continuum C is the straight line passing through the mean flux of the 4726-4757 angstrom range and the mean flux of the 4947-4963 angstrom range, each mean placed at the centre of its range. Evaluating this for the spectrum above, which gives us 4850.87 angstrom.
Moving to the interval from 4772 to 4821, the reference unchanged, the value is 4782.11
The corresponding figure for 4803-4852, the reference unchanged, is 4850.87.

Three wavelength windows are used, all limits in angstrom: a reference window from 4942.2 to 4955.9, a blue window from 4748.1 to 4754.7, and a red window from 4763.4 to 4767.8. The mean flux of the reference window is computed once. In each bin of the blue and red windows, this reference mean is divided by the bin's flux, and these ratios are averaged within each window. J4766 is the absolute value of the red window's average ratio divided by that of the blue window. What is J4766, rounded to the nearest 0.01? 1.09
